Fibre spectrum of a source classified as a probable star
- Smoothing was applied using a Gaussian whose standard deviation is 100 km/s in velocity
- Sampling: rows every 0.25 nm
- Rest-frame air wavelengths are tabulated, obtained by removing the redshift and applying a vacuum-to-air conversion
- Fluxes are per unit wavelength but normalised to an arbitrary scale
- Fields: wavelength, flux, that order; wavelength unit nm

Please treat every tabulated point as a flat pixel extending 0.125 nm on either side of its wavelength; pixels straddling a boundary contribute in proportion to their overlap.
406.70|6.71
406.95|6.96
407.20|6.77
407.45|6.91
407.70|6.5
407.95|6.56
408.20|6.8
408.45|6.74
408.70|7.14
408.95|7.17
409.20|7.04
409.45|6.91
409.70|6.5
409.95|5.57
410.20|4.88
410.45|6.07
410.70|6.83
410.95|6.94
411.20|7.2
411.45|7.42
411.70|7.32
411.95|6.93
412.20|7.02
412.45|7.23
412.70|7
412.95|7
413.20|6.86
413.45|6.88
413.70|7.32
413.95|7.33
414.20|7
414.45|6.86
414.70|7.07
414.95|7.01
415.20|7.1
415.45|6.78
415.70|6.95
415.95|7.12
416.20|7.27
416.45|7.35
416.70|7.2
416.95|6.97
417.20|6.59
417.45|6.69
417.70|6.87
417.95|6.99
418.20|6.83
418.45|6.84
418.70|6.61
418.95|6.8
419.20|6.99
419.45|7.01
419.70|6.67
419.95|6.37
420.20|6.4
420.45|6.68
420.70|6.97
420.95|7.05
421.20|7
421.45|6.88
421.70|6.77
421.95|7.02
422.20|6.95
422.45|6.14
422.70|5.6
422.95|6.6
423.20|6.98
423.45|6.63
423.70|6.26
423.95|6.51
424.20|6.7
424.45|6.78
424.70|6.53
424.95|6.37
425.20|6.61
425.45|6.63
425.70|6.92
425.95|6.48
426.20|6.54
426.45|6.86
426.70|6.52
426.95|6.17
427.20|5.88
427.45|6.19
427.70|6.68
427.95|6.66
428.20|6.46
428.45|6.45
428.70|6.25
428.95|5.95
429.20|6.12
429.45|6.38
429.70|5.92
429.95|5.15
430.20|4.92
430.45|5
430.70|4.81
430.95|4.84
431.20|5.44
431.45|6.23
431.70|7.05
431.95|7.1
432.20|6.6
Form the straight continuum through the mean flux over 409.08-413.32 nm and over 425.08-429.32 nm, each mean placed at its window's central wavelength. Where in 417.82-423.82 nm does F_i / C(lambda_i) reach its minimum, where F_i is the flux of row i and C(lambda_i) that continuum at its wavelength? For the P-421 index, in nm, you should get 422.70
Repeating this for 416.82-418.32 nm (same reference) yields 417.20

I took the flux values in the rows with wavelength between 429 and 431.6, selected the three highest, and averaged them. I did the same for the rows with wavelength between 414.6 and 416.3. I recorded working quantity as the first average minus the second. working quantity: -0.9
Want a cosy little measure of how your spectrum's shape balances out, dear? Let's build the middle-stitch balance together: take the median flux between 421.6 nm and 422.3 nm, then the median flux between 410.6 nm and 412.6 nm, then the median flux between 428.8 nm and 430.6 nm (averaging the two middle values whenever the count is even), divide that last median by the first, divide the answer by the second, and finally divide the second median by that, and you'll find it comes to 59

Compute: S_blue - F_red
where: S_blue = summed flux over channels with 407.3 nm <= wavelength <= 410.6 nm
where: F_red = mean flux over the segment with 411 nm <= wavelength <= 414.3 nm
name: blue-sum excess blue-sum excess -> 78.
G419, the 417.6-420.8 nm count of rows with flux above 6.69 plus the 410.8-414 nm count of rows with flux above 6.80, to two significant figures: 21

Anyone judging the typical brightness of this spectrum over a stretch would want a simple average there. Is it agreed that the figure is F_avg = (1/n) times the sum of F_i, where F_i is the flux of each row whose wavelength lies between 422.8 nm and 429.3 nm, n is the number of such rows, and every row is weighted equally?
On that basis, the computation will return 6.49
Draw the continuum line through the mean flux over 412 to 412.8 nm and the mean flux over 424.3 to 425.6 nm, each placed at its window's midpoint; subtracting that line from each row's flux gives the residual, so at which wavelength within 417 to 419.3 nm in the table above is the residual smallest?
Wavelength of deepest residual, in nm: 417.20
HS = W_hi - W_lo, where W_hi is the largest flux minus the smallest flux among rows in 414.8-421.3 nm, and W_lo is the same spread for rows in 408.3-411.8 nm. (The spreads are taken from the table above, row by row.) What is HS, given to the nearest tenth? -1.6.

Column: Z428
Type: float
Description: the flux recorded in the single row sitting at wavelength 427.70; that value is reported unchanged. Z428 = 6.68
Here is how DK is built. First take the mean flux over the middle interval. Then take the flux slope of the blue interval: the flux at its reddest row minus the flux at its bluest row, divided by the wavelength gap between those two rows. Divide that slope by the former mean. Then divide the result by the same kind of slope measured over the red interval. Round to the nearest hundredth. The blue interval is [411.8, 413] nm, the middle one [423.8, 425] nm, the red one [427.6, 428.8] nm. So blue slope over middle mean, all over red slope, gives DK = -0.02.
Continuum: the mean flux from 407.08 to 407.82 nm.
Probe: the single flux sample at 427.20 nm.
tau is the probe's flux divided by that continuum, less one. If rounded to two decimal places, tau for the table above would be -0.13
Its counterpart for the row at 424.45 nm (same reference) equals 0.01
